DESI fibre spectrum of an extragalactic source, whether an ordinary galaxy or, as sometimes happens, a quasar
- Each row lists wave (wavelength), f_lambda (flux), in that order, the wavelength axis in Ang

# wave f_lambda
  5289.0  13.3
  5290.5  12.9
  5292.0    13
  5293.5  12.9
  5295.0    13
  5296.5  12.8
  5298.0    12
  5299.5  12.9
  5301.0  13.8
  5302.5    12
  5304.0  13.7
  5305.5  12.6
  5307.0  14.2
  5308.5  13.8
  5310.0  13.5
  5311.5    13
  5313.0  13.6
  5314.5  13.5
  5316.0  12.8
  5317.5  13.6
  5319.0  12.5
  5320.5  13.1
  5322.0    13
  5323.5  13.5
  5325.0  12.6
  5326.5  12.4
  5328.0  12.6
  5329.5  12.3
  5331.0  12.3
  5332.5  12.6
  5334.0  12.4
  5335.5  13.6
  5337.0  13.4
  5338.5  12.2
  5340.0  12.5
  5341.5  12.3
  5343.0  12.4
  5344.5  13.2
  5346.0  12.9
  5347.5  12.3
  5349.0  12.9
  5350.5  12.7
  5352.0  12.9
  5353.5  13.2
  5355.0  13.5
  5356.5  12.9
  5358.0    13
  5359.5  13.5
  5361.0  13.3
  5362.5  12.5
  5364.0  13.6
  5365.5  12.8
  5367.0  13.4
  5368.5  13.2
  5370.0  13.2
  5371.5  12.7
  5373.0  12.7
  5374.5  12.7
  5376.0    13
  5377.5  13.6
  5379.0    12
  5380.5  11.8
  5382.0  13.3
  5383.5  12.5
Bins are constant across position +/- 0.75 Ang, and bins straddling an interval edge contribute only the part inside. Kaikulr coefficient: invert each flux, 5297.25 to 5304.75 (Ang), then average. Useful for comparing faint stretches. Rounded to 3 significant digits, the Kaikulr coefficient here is 0.0779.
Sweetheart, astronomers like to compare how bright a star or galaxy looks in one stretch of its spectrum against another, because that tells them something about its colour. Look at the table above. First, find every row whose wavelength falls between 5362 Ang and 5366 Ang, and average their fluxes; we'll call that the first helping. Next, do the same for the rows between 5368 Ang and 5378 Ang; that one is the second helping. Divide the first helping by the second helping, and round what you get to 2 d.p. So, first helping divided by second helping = 1.00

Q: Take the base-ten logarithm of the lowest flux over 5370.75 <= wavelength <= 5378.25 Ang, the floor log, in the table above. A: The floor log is 1.104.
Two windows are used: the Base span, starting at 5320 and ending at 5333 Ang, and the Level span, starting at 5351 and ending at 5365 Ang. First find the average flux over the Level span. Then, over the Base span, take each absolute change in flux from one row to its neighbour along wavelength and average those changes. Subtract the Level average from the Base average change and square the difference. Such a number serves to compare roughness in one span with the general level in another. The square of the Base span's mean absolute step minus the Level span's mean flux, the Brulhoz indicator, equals 165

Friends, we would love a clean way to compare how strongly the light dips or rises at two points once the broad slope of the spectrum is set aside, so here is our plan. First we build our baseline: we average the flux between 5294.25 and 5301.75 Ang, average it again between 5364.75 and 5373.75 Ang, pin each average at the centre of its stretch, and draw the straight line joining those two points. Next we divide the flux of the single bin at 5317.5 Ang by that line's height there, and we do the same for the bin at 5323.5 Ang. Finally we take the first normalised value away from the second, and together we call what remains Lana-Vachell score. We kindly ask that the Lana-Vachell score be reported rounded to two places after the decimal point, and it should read -0.01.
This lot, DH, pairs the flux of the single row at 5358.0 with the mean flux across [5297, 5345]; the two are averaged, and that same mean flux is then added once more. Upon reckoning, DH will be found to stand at 25.90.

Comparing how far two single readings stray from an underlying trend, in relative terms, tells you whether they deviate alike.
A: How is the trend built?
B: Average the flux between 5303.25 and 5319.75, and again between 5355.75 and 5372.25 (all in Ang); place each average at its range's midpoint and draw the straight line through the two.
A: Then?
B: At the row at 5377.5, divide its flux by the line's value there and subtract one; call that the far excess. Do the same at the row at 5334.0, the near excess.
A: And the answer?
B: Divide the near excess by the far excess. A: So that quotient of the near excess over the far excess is -1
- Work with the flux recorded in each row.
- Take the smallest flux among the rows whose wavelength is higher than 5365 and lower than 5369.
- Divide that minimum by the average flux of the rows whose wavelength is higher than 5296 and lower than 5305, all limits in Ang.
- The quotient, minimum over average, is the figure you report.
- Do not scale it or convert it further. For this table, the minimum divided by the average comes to 0.995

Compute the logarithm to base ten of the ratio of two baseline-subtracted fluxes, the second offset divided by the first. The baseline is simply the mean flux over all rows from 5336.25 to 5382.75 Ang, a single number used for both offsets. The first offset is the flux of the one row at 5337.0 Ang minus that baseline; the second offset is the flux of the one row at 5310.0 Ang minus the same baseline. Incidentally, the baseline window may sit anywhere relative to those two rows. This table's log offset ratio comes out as 0.1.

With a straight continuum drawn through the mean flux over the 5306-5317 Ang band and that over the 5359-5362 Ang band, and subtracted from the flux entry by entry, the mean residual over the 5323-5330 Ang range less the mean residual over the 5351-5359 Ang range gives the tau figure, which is -0.5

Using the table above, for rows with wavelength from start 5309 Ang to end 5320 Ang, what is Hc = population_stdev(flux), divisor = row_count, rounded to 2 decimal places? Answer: 0.41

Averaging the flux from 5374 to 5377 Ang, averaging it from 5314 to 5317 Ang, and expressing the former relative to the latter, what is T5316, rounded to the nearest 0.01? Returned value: 0.98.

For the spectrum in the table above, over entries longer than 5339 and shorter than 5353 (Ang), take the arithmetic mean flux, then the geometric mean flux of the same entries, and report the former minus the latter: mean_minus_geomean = 0.00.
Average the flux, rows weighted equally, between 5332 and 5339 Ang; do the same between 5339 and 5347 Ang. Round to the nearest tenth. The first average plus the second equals 25.5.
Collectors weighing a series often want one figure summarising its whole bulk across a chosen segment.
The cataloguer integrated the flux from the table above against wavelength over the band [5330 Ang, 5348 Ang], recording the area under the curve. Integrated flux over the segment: 228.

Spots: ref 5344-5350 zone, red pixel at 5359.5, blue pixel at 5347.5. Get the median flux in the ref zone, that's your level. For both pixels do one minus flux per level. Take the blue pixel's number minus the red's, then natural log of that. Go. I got -2.4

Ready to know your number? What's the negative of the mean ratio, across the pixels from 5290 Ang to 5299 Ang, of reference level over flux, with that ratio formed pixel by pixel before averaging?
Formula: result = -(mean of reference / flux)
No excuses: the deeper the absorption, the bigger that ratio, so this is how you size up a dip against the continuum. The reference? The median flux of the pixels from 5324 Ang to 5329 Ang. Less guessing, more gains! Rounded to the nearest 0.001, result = -0.988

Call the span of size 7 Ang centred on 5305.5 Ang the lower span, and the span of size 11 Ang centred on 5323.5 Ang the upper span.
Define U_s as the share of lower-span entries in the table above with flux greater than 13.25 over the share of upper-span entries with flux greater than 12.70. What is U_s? 1.4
